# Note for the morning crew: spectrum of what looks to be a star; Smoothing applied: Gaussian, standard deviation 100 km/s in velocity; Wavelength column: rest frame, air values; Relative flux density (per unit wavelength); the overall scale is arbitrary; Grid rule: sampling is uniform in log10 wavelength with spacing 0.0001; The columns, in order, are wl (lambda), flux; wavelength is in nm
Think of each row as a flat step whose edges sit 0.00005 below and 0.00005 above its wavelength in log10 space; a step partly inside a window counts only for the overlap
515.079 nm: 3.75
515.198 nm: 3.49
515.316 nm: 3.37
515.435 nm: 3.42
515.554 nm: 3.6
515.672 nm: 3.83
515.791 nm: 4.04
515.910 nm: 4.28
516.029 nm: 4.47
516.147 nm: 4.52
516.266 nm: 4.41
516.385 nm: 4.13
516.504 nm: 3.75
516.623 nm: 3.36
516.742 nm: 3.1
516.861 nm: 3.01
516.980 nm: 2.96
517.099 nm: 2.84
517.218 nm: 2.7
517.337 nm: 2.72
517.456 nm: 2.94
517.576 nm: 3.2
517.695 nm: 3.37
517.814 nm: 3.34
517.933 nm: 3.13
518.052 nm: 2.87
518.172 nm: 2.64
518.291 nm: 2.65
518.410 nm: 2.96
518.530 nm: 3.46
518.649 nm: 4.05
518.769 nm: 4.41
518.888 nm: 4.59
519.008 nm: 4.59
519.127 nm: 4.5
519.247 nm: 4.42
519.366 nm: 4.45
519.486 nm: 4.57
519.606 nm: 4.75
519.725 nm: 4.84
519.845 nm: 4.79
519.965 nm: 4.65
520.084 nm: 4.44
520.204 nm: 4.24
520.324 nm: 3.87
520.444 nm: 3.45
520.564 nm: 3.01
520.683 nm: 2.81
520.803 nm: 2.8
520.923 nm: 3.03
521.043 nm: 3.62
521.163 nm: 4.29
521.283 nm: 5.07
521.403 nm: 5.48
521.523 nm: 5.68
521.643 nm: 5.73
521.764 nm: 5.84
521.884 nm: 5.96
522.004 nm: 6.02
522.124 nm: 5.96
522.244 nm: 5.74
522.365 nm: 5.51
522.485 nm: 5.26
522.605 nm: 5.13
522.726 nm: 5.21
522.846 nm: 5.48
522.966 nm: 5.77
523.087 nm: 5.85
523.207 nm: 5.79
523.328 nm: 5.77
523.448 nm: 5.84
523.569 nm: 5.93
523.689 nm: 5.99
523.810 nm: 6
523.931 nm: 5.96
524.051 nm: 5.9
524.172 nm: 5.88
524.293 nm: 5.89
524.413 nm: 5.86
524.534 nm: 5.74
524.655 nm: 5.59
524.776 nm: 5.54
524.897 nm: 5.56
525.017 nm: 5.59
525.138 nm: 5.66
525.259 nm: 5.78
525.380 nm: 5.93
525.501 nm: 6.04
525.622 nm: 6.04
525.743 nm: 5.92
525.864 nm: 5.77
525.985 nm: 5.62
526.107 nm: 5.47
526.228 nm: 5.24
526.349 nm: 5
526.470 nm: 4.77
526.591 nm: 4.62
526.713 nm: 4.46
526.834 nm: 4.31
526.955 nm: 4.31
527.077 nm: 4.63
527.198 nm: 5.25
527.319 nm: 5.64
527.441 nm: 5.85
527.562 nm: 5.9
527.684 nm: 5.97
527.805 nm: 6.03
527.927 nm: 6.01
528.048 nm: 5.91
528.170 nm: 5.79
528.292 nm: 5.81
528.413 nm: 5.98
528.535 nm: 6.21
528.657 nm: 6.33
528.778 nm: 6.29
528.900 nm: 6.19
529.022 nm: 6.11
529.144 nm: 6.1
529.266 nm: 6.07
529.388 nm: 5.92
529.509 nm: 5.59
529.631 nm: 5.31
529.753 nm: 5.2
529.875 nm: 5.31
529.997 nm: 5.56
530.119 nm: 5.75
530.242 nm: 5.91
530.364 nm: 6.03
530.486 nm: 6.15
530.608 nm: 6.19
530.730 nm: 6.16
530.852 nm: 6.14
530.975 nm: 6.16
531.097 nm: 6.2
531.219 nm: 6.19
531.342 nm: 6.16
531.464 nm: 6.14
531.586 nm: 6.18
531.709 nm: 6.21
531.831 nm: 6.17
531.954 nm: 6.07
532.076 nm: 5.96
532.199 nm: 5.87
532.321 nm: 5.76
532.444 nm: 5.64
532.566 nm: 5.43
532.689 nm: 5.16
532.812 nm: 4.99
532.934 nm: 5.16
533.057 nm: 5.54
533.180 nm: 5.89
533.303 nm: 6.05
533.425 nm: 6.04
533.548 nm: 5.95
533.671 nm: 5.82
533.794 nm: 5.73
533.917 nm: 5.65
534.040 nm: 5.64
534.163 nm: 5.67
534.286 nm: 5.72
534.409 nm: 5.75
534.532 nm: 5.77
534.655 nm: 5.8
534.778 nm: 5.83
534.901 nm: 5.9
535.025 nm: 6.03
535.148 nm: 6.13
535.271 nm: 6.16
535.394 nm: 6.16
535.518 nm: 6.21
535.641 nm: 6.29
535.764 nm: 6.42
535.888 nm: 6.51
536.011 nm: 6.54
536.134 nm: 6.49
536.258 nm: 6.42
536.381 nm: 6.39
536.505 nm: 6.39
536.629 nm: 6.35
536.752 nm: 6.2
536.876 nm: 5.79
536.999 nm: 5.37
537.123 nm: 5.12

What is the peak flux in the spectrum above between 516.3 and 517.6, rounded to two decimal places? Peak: 4.13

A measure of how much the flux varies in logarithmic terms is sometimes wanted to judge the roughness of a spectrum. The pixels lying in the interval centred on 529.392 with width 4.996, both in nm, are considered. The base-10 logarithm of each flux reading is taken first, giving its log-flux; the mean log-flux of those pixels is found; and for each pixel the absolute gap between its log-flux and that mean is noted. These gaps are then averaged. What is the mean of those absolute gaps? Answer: 0.024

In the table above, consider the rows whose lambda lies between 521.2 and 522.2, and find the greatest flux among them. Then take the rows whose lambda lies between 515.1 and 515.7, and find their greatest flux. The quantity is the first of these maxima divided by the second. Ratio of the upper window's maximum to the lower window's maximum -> 1.6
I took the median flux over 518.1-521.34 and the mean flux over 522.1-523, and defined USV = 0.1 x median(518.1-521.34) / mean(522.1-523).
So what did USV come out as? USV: 0.078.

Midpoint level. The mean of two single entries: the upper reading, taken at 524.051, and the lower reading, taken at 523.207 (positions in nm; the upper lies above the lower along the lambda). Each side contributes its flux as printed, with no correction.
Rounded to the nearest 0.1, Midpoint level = 5.8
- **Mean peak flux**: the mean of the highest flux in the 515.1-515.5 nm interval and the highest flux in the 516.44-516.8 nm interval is 3.62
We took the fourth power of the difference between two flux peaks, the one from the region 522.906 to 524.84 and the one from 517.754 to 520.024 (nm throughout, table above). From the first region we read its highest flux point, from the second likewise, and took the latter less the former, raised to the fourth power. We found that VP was 2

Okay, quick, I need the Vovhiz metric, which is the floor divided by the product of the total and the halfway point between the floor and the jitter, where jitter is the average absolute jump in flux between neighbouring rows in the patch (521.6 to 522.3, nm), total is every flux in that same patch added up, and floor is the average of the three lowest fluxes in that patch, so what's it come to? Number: 0.056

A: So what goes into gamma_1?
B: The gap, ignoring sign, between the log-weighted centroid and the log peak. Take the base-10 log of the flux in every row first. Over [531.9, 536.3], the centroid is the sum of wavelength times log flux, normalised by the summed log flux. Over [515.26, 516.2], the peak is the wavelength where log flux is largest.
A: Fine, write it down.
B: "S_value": 17.99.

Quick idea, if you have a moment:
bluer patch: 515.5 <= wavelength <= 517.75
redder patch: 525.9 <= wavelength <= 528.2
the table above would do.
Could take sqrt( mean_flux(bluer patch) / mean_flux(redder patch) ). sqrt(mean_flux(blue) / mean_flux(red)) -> 0.82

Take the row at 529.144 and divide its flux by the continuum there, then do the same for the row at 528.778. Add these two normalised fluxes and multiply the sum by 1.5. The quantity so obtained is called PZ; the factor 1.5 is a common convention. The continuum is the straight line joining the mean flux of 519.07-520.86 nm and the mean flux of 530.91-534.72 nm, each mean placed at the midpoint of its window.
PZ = 3.5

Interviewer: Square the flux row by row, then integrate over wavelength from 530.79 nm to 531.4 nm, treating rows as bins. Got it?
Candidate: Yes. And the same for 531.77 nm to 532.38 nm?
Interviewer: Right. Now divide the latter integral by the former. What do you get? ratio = 0.94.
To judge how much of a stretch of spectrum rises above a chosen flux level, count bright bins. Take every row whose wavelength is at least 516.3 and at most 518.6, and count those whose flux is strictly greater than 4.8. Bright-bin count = 0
